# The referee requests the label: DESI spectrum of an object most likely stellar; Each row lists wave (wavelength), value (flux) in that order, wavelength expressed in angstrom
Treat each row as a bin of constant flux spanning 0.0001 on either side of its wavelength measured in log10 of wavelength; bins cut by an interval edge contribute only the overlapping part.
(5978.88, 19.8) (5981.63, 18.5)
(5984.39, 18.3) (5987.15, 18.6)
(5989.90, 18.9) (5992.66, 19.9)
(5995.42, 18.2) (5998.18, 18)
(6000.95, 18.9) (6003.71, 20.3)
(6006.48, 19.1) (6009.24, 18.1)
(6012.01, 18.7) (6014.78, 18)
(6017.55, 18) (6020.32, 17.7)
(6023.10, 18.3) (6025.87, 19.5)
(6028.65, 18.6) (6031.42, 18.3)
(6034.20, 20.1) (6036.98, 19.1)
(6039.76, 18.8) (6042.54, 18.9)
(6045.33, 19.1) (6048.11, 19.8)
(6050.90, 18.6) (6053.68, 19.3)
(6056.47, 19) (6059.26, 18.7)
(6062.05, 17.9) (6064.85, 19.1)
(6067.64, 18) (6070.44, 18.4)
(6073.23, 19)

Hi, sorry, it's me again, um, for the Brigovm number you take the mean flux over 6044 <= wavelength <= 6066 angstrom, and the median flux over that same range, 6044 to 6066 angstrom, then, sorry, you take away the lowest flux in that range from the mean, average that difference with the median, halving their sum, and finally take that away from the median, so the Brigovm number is 9.01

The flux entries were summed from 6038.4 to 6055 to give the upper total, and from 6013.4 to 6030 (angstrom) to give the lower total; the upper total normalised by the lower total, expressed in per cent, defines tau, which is 104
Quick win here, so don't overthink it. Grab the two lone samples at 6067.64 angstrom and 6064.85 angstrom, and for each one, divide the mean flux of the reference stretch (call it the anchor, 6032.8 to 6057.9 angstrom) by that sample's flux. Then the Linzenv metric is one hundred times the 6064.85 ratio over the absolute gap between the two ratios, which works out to 1636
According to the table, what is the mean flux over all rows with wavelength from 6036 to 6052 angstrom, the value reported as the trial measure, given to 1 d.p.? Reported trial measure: 19.1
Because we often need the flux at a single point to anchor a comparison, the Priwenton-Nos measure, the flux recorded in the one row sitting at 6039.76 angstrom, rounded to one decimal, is 18.8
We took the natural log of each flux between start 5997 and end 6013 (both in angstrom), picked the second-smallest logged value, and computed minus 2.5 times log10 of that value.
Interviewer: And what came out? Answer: -1.15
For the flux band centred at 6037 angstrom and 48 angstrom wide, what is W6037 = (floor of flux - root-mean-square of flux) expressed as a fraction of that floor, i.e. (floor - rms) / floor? -0.0634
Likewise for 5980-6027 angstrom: -0.0542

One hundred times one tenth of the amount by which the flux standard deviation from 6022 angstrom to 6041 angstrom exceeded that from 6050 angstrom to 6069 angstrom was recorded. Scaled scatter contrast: 1.2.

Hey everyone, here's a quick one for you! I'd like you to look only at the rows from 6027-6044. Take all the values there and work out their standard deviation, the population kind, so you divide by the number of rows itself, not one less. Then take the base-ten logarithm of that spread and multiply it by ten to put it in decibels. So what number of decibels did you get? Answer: -2.5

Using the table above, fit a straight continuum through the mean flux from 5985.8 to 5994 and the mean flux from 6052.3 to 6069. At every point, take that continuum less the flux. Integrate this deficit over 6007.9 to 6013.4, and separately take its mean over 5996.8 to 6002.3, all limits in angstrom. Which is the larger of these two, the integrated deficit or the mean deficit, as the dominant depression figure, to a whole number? 3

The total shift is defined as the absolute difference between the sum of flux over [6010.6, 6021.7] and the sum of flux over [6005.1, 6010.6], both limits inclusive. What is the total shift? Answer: 35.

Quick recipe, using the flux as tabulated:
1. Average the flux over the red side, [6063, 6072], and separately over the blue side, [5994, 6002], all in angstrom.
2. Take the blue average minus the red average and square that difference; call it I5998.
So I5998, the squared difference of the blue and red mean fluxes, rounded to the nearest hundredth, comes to 0.02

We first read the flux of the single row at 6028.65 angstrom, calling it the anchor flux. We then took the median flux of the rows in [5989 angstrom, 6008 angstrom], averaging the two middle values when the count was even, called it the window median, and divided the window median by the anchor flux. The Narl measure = 1.02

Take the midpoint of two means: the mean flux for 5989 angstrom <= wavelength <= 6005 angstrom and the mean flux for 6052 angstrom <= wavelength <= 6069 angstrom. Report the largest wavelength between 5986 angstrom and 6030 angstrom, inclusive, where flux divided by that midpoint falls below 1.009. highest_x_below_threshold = 6028.65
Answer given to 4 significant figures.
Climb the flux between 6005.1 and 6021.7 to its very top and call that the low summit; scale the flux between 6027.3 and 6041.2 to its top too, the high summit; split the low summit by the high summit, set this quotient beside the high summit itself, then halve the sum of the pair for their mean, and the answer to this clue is 10.53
